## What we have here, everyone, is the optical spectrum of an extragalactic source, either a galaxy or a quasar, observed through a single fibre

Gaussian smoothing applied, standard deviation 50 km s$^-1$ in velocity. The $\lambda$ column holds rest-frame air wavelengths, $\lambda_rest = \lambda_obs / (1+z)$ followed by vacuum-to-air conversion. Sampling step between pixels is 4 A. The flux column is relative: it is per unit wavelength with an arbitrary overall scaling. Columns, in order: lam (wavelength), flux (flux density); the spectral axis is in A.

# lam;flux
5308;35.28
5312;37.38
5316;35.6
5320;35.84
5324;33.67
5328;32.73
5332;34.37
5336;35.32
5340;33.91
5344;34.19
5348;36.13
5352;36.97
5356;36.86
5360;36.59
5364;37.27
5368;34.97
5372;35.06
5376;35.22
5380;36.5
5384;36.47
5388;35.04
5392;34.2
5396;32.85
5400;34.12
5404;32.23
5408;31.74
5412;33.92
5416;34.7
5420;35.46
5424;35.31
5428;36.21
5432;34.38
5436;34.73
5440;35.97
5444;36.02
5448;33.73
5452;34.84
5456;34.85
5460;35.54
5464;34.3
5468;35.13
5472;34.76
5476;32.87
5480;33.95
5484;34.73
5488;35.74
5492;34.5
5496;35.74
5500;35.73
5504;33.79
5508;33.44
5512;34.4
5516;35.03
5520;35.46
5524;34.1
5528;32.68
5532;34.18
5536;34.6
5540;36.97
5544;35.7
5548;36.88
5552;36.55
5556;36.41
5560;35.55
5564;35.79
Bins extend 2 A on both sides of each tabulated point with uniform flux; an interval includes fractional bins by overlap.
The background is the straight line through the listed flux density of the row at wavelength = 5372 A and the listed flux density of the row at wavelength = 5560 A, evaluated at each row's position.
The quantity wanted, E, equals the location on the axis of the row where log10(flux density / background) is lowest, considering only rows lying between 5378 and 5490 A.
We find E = 5408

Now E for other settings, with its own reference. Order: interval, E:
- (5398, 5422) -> 5408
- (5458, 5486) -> 5476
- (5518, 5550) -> 5528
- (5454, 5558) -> 5528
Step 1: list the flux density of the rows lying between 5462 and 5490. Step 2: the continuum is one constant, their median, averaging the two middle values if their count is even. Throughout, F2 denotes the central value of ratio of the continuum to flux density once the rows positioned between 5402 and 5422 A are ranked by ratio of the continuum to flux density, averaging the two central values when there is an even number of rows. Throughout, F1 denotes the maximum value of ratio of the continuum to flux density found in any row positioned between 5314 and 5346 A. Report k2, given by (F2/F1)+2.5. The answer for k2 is 3.46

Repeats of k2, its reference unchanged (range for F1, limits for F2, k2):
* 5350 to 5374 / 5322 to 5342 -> 3.53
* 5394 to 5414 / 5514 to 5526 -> 3.41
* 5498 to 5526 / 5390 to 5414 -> 3.50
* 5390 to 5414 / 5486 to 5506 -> 3.39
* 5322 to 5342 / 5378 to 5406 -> 3.46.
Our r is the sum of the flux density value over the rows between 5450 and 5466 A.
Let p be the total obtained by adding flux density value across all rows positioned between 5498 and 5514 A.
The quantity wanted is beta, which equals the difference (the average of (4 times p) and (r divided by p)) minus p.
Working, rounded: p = 137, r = 140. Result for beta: 138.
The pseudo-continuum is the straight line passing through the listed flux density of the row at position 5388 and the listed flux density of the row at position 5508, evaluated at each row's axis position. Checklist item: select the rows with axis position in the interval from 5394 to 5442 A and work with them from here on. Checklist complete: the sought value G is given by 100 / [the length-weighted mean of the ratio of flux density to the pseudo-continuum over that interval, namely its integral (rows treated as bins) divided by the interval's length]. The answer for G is 101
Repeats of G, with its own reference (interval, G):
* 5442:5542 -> 97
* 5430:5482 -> 98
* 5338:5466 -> 100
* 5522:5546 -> 95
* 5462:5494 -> 98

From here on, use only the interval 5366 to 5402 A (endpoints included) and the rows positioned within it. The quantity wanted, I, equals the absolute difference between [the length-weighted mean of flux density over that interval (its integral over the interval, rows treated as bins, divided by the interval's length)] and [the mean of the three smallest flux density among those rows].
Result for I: 1.2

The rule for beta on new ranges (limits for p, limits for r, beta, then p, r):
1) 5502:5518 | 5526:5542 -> 137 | 137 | 138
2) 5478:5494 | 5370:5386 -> 139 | 139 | 143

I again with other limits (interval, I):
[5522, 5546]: 1.1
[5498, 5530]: 1.0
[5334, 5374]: 1.4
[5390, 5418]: 1.1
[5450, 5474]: 0.3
